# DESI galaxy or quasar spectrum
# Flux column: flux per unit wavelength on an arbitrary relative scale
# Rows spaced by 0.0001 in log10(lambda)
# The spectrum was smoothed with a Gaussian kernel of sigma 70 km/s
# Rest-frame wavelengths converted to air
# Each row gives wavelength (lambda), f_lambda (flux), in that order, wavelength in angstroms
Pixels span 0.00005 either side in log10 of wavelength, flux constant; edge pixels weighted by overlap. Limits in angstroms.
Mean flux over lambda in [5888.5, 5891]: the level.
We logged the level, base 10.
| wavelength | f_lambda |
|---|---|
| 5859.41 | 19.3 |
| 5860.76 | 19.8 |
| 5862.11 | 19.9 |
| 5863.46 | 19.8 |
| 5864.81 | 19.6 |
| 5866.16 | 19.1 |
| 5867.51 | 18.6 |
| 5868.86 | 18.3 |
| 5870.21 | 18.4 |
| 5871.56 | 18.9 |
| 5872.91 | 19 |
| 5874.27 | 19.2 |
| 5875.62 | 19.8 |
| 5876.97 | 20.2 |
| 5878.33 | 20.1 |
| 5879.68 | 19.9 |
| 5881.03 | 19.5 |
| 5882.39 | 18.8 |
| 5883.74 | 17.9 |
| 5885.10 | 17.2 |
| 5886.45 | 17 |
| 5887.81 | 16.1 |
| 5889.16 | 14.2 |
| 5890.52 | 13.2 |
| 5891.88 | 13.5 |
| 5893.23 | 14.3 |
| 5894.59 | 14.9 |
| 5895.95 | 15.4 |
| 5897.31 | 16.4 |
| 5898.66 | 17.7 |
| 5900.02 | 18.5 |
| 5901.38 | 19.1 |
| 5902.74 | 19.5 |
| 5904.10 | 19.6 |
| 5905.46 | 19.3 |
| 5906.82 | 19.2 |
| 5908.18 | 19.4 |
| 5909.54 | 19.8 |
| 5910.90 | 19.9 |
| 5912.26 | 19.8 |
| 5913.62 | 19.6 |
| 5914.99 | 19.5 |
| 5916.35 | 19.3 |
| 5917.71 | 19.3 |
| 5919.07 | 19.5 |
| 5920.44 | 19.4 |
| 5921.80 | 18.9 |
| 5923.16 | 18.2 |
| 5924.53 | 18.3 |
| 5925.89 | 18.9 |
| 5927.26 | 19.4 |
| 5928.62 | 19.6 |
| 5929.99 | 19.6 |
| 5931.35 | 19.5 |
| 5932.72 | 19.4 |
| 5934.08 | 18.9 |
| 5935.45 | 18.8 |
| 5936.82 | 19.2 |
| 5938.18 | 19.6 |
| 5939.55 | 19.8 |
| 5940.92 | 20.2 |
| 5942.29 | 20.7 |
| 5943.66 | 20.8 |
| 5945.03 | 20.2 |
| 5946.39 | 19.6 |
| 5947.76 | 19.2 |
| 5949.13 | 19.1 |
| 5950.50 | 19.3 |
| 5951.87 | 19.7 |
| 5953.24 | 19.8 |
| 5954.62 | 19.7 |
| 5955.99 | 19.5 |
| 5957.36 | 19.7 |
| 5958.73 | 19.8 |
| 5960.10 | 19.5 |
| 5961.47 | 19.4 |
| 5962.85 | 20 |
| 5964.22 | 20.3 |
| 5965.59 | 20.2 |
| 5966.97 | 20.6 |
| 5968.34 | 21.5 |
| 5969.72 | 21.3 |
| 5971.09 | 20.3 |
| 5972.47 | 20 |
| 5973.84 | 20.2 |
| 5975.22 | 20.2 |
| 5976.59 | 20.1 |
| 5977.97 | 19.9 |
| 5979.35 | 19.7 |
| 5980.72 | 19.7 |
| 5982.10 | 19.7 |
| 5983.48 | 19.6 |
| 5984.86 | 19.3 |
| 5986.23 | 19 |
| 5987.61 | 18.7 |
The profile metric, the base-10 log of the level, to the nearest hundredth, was 1.14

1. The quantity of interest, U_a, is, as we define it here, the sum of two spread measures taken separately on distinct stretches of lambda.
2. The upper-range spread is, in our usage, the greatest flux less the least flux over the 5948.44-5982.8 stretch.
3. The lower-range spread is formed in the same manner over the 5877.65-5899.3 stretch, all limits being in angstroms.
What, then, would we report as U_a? 9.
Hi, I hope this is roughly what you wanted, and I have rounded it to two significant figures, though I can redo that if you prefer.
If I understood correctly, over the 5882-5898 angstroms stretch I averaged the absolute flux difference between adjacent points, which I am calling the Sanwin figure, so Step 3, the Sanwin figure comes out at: 0.80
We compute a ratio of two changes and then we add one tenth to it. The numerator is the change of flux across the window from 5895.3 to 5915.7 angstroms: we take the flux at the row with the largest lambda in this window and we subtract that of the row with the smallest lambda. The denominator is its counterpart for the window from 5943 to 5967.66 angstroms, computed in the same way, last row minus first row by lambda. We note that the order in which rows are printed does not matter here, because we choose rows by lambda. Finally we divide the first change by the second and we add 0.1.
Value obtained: -20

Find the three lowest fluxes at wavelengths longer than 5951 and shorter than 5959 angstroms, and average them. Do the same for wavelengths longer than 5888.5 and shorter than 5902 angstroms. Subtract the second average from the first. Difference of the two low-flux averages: 6.0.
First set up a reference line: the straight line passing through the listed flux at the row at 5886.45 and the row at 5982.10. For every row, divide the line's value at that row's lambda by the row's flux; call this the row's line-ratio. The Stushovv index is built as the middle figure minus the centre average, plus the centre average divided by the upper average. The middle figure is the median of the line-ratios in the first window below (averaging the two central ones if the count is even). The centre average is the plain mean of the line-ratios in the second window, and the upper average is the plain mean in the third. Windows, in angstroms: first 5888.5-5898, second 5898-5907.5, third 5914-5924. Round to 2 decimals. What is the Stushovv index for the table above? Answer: 1.27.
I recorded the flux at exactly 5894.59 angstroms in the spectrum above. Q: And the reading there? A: 14.9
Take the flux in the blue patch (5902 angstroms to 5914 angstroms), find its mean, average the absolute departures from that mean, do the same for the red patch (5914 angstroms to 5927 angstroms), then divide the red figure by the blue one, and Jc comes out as 2.1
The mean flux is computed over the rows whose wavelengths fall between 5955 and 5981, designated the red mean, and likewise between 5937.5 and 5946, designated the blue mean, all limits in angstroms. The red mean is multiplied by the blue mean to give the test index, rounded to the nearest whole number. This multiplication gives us 406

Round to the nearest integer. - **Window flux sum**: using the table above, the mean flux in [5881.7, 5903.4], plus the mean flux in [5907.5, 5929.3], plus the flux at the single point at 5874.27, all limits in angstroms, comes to 55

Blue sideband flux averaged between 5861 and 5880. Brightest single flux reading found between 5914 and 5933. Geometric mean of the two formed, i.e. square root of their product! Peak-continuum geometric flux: 19.5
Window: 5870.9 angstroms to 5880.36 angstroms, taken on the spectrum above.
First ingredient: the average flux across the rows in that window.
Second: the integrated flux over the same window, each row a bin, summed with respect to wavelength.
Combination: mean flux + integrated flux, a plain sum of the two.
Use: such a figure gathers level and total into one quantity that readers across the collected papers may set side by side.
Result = 205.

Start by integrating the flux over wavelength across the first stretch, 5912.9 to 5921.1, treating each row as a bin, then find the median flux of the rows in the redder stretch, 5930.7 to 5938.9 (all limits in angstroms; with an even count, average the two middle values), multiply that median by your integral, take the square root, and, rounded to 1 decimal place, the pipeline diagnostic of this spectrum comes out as 55.4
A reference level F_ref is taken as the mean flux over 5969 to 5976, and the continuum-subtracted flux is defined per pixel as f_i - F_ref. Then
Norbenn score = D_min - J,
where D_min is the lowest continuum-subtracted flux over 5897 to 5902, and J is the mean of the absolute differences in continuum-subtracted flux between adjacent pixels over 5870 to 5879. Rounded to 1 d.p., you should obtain -4.3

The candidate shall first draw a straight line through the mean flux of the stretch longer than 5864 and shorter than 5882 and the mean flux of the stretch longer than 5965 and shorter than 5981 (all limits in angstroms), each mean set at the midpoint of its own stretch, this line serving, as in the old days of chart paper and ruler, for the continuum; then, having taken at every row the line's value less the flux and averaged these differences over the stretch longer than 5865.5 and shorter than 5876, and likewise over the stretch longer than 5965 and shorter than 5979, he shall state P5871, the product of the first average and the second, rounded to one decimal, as 0.0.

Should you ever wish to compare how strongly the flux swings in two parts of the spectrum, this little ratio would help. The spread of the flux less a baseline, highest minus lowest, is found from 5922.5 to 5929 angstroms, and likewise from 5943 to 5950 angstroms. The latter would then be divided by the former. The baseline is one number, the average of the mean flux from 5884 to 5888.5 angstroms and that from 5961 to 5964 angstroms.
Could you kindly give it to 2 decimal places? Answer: 1.21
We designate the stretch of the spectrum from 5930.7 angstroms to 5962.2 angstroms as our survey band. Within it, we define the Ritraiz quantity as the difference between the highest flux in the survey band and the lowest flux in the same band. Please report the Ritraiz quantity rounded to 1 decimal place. 2.0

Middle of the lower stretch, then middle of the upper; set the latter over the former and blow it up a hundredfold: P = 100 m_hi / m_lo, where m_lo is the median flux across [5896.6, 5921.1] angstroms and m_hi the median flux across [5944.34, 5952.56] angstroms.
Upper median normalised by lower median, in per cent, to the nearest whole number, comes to 100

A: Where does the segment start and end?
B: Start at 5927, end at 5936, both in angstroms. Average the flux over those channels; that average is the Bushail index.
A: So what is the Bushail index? 19.3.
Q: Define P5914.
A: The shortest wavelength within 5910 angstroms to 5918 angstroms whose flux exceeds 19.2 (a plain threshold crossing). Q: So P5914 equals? 5910.90 angstroms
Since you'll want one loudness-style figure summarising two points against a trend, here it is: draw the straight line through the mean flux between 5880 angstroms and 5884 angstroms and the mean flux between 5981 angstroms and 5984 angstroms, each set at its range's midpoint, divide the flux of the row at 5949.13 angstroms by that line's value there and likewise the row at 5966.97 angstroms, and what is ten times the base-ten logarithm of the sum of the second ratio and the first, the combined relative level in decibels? 3.10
